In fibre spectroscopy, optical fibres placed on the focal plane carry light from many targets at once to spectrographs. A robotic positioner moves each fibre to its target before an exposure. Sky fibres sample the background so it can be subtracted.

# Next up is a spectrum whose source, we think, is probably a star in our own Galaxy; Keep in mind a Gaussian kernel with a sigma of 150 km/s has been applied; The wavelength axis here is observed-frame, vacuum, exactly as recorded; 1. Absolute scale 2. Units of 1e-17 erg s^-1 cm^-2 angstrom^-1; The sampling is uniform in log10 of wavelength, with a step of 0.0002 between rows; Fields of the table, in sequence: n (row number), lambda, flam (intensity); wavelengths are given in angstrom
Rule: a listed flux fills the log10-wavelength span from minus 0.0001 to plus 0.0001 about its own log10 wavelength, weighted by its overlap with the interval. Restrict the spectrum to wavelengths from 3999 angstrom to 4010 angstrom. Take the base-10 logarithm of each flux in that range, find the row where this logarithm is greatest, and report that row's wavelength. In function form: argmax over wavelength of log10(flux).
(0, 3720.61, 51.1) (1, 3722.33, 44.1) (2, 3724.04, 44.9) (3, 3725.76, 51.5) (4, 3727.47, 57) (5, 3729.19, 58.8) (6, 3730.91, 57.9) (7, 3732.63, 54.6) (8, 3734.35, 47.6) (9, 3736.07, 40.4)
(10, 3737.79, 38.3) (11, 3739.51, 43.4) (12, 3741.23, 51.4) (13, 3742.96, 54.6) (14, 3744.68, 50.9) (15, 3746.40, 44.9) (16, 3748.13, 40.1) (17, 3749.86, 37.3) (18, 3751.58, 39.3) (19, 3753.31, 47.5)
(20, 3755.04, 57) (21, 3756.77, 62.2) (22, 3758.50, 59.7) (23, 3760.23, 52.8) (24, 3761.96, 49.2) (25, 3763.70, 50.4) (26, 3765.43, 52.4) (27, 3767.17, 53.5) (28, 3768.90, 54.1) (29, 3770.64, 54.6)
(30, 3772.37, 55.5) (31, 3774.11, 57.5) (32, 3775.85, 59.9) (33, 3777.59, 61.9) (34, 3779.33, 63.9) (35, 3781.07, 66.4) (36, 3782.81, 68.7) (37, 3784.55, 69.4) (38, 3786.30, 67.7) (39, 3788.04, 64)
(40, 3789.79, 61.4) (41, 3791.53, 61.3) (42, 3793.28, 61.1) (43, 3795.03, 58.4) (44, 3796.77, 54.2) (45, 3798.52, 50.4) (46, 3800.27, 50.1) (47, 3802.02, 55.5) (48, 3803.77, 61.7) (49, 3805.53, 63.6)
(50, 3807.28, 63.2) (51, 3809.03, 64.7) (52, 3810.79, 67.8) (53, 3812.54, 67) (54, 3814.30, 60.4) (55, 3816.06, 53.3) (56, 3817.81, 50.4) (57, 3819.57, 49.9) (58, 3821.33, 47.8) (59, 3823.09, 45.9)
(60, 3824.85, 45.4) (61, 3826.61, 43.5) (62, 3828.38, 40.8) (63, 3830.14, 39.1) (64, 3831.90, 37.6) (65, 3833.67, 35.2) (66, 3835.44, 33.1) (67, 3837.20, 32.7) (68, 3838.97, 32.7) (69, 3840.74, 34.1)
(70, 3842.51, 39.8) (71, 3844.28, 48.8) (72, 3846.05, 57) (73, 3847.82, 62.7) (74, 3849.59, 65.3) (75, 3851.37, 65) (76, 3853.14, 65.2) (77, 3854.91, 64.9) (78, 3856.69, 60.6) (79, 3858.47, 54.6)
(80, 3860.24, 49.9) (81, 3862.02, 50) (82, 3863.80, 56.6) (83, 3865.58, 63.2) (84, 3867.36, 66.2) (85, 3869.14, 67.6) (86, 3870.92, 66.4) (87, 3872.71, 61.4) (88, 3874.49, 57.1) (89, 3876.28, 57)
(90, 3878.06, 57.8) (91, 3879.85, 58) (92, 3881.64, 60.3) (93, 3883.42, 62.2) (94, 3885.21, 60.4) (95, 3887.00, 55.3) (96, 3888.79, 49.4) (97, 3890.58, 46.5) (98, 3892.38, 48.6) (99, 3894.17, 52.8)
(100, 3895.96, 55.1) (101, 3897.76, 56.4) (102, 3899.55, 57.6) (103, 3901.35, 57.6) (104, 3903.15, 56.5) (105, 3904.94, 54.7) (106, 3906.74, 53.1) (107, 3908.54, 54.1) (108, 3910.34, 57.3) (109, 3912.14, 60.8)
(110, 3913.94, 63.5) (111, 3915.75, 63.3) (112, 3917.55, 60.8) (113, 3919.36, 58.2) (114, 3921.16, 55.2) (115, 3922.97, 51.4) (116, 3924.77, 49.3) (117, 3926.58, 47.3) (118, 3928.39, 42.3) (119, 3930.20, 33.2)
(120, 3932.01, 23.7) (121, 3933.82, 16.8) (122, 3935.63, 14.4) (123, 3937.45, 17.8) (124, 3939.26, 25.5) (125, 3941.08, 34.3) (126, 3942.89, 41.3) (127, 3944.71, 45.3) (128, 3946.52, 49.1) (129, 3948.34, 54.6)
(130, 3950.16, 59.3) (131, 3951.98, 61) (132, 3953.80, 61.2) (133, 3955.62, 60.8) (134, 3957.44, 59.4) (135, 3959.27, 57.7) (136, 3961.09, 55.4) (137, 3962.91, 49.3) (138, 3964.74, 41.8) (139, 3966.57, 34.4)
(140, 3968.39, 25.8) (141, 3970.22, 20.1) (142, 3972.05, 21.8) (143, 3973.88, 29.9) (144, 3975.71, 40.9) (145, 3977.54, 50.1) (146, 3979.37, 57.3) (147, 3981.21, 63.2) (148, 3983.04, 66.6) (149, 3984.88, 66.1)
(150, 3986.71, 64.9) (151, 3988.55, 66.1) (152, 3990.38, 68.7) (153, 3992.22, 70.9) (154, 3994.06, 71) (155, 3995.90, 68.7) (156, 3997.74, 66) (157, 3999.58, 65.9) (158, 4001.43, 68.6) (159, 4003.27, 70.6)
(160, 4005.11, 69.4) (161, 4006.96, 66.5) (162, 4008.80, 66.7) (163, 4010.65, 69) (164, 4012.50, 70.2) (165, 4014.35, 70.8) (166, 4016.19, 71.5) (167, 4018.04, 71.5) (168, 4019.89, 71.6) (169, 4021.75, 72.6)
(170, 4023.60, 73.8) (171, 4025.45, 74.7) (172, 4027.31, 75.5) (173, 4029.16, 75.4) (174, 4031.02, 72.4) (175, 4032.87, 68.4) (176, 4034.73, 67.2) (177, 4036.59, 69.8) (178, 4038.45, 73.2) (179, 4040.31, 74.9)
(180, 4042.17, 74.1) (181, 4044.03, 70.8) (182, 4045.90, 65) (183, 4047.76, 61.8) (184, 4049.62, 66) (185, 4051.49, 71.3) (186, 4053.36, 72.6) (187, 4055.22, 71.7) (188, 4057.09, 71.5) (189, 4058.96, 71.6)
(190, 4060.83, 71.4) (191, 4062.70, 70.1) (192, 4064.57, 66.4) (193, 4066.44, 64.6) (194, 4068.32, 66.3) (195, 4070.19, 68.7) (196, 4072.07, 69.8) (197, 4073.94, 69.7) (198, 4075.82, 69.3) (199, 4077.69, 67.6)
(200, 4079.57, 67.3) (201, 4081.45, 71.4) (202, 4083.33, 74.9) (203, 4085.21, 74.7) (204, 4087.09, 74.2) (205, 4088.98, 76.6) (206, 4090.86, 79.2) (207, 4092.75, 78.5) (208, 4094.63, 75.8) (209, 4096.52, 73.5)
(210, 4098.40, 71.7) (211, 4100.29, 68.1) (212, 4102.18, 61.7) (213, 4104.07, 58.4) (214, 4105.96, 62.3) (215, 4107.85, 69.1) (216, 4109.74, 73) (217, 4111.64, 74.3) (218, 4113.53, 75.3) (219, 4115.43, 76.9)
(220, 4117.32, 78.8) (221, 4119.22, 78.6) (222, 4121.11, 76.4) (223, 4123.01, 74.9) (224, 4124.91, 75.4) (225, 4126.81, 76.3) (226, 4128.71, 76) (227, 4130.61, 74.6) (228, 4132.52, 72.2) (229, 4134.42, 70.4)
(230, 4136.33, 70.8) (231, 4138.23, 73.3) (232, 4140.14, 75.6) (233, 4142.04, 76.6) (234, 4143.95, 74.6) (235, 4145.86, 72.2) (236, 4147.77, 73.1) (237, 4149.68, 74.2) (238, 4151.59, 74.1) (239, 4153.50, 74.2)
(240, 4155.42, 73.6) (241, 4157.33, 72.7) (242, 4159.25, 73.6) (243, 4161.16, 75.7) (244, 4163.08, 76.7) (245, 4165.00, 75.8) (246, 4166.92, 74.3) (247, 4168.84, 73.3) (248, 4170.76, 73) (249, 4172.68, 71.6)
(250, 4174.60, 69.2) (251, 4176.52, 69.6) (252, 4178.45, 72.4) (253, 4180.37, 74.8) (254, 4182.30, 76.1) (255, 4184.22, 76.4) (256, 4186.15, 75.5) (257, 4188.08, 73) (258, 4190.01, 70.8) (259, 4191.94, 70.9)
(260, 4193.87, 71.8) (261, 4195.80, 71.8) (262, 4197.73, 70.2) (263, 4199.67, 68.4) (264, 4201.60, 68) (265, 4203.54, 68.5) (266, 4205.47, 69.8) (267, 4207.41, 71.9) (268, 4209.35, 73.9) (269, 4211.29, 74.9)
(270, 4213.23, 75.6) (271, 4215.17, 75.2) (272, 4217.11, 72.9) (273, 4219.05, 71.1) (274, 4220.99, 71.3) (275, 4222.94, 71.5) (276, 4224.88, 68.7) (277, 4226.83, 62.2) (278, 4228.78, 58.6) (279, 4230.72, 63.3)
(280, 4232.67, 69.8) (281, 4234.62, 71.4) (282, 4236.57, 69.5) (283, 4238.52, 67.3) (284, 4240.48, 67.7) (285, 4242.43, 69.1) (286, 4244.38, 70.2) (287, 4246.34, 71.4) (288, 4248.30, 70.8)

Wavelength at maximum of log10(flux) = 4003.27 angstrom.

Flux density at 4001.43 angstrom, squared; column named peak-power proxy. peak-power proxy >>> 4706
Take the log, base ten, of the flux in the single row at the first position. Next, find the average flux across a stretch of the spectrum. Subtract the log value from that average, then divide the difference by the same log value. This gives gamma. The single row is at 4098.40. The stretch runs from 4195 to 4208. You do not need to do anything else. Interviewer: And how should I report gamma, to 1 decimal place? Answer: 36.6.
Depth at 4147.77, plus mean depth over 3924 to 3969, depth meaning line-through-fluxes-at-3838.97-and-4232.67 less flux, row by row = -11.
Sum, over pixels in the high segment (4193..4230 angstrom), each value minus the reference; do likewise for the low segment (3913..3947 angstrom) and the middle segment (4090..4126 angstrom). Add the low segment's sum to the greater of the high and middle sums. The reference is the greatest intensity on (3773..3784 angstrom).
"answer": -436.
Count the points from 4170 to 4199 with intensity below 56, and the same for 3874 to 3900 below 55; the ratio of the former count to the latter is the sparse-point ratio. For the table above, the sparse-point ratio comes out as 0.00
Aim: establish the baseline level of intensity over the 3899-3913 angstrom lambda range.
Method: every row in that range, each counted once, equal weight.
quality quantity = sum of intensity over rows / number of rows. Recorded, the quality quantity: 56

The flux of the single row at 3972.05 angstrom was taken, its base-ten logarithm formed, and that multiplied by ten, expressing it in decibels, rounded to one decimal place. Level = 13.4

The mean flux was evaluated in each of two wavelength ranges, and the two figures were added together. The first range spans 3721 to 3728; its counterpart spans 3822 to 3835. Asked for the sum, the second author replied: 90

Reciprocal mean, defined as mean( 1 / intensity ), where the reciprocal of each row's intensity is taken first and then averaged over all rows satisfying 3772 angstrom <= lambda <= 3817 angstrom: 0.0165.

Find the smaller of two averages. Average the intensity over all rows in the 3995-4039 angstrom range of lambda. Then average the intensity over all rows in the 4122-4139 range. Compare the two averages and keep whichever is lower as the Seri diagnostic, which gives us 70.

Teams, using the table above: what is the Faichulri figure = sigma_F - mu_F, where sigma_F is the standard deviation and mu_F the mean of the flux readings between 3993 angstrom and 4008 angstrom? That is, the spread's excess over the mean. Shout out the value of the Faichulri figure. -66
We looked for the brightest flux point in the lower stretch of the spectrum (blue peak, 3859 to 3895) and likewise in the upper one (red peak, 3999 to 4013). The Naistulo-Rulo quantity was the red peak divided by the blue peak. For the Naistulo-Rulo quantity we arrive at 1.04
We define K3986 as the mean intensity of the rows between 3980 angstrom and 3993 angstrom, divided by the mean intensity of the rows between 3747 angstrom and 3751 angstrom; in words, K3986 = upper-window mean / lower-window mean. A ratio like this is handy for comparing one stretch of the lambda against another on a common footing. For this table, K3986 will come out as 1.7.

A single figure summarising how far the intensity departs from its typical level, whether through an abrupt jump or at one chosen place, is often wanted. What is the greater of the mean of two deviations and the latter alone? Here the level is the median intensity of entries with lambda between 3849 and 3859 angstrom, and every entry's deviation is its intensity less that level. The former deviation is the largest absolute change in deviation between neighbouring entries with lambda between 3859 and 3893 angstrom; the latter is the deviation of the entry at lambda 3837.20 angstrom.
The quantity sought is -13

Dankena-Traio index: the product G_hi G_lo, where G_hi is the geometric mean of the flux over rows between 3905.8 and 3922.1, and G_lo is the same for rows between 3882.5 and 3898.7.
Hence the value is 3143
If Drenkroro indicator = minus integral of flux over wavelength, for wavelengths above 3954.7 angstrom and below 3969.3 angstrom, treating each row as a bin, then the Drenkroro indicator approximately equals -702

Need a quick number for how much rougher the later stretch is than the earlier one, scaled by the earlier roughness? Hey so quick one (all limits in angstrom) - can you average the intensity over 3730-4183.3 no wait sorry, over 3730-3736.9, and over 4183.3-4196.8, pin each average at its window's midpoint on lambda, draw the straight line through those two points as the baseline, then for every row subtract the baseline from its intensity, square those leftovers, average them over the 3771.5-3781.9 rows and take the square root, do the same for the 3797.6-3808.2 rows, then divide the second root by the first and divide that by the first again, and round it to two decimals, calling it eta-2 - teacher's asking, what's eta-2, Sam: 0.08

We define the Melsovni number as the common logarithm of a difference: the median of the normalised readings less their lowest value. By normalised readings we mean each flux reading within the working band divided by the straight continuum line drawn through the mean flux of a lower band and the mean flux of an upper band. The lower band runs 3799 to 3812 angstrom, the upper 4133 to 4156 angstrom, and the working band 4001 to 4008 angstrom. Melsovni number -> -1.41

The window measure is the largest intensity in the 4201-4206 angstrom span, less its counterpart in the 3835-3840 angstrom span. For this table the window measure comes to 37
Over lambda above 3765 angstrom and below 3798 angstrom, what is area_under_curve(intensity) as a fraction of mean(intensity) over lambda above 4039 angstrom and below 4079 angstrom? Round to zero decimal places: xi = 29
